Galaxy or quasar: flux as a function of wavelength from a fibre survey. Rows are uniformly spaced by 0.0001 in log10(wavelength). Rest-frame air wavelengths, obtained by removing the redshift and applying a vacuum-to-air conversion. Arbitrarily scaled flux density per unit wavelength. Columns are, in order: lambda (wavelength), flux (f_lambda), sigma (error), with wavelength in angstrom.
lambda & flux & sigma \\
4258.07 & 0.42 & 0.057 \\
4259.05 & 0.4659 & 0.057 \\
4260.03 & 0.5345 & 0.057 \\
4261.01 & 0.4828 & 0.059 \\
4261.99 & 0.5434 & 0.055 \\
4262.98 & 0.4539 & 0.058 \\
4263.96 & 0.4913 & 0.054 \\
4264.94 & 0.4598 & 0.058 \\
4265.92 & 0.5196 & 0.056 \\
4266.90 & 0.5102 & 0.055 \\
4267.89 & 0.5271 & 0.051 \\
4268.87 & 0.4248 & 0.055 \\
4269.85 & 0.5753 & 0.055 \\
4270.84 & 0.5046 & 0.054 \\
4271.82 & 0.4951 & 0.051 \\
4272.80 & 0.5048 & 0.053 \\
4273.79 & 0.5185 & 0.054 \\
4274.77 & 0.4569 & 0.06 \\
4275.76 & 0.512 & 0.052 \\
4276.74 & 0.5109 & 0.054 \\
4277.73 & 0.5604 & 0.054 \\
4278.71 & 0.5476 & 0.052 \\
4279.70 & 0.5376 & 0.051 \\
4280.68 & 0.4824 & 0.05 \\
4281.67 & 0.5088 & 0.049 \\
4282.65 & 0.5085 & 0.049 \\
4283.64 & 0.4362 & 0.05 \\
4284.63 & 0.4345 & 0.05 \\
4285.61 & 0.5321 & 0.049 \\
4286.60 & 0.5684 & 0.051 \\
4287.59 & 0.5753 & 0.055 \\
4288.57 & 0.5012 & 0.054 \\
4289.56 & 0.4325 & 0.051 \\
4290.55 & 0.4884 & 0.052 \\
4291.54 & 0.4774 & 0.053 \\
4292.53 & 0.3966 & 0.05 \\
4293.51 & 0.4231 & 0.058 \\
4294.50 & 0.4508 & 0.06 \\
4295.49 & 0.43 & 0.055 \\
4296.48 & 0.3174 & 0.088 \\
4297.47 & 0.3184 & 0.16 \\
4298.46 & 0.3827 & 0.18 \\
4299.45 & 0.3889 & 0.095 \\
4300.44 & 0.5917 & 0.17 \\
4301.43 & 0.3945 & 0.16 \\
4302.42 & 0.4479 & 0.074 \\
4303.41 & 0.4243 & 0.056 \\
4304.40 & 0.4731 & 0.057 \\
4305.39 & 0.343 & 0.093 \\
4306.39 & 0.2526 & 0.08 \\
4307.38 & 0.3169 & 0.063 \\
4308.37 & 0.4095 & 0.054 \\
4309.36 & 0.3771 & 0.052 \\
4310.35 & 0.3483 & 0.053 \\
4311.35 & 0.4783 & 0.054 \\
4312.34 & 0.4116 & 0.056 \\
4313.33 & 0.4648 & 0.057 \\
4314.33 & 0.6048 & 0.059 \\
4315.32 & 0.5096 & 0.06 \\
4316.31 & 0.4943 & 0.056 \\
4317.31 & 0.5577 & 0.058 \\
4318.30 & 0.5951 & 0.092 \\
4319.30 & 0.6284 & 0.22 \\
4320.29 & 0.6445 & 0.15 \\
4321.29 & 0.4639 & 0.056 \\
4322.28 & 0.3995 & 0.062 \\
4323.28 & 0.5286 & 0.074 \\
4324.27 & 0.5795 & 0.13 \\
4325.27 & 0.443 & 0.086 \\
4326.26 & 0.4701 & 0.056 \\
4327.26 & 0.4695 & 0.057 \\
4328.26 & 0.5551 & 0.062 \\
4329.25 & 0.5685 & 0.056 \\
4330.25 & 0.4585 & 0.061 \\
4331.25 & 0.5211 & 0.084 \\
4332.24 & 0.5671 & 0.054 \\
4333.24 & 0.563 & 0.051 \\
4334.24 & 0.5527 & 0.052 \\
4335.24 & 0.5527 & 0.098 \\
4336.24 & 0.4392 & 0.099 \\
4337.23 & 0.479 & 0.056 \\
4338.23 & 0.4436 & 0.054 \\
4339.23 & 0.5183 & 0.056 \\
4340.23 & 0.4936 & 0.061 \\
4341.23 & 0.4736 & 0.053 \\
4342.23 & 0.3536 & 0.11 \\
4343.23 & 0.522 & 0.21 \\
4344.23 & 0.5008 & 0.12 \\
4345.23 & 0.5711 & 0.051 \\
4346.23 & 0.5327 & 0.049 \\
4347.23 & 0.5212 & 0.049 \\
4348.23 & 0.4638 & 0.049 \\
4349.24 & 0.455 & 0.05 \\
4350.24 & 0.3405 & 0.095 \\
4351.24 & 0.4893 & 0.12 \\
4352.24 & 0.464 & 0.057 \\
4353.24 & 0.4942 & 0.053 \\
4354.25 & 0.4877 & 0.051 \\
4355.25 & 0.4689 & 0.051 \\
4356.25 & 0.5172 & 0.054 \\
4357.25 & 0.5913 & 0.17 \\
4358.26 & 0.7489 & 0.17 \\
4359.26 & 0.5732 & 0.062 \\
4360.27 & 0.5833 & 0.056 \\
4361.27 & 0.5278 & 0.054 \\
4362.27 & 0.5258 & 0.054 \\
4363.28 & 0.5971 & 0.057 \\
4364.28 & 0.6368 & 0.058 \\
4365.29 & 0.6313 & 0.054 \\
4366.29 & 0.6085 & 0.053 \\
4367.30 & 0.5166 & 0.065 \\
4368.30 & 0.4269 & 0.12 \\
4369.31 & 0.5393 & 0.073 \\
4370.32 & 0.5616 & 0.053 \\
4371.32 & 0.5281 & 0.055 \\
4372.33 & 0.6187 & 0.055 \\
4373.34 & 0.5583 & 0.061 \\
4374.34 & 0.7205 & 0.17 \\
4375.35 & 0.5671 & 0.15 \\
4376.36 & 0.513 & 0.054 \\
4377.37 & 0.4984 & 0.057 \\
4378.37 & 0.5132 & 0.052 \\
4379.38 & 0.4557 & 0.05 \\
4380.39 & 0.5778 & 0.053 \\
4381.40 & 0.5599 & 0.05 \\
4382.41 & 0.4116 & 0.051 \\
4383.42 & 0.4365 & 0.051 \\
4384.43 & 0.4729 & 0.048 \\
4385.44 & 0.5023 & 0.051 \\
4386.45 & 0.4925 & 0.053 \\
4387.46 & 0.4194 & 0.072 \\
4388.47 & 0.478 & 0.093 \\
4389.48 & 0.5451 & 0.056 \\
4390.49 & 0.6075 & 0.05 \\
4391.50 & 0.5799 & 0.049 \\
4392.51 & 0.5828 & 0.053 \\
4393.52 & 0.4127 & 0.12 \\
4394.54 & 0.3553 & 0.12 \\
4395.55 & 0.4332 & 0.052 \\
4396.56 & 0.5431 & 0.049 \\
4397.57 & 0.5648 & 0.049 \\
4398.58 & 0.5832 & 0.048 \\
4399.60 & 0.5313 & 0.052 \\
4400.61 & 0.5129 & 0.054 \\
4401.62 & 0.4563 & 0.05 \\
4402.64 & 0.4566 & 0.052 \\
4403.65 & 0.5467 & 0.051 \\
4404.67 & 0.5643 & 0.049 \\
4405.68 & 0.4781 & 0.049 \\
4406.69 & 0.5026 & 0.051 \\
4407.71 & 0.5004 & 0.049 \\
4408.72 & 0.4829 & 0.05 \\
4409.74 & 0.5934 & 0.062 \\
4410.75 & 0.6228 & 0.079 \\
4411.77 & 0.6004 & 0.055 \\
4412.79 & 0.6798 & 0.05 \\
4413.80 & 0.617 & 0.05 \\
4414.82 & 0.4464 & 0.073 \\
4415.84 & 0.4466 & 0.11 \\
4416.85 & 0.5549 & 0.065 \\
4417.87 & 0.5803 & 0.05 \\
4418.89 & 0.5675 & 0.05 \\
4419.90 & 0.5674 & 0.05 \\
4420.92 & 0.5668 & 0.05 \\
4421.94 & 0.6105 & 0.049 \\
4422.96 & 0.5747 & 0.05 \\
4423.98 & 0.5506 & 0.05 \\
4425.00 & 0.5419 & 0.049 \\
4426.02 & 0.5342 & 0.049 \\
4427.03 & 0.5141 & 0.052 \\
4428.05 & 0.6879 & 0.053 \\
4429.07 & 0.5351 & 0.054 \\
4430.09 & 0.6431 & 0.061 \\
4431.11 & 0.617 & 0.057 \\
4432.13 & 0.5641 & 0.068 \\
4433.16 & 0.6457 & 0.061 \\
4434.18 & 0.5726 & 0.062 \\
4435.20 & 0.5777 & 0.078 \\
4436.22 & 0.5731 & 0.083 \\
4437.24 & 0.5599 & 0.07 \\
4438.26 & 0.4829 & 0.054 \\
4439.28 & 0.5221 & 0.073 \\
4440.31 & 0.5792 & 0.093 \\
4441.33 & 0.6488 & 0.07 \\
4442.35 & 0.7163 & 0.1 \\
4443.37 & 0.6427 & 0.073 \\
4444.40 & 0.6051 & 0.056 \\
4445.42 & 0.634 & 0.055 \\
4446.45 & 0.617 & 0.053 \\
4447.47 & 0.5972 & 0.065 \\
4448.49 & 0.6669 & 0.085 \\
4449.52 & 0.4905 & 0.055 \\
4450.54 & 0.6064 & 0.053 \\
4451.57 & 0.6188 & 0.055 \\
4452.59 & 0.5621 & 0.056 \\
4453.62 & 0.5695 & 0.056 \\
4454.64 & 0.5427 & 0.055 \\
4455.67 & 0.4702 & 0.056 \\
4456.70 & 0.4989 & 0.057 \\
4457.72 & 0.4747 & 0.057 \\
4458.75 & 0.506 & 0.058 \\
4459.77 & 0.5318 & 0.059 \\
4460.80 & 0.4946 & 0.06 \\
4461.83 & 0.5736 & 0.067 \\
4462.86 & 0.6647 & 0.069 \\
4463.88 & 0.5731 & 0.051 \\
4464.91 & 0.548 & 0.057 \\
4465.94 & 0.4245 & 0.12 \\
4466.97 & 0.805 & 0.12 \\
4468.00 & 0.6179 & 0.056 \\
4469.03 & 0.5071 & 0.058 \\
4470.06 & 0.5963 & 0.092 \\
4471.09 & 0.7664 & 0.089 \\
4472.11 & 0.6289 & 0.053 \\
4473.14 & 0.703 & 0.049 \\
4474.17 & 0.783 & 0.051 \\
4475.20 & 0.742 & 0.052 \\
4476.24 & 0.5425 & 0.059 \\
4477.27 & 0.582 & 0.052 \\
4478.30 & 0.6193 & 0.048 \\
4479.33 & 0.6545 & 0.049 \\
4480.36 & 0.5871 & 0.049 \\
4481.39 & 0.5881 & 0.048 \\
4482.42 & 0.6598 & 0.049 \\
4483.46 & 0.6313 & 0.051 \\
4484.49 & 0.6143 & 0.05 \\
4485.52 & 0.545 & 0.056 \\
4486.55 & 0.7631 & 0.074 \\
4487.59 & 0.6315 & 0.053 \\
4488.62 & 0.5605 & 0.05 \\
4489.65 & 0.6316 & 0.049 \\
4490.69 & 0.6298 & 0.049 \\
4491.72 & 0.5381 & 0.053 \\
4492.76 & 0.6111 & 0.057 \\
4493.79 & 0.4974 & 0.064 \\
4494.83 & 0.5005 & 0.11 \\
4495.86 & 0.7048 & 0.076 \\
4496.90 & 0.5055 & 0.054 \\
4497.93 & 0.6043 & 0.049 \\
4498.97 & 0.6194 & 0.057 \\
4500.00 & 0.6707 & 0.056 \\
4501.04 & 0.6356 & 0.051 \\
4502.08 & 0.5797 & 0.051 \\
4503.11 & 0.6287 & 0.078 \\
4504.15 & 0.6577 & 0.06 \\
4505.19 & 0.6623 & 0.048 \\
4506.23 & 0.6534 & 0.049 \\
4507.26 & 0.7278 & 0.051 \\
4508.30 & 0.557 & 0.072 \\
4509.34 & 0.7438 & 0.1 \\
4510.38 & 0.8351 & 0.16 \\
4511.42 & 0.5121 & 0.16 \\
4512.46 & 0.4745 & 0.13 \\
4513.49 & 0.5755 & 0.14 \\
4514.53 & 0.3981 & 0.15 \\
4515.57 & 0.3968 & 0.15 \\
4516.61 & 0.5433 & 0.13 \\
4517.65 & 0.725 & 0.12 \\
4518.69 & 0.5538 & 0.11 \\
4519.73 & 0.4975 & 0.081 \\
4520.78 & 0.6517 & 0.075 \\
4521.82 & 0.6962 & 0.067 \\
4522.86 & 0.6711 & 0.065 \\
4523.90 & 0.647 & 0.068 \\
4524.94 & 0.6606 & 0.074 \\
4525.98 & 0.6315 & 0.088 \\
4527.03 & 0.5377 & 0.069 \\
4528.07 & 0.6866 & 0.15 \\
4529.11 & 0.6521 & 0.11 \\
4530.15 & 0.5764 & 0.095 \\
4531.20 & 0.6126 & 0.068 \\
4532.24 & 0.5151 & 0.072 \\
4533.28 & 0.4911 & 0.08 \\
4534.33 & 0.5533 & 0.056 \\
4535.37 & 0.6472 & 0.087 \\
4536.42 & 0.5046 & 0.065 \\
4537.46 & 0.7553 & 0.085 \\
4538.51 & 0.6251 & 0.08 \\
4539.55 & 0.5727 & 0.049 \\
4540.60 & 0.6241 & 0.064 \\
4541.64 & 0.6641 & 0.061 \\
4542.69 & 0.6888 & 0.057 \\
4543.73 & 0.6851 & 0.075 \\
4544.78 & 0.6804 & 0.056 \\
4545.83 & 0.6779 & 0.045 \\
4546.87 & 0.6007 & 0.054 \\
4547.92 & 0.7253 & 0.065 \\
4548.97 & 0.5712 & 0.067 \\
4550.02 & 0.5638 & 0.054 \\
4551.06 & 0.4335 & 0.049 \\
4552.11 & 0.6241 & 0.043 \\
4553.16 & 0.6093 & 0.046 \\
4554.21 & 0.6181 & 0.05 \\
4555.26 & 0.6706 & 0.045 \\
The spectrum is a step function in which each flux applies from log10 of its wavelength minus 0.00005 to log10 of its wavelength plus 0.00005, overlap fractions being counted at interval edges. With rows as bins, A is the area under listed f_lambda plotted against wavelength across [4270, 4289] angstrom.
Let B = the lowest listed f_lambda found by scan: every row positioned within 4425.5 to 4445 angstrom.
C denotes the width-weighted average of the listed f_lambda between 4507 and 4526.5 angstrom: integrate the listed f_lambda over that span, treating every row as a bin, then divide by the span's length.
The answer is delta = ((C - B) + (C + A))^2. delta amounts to 109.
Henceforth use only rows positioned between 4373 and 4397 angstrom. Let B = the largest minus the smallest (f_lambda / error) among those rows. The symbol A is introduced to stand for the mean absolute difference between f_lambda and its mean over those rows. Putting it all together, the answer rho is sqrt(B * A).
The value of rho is 0.76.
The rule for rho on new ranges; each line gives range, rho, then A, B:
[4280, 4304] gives 0.72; 0.057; 9.2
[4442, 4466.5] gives 0.69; 0.059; 8.1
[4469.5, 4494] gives 0.70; 0.056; 8.9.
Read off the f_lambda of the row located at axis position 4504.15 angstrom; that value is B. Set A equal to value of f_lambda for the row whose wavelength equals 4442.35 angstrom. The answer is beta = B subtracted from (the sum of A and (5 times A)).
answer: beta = 3.6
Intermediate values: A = 0.7163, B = 0.6577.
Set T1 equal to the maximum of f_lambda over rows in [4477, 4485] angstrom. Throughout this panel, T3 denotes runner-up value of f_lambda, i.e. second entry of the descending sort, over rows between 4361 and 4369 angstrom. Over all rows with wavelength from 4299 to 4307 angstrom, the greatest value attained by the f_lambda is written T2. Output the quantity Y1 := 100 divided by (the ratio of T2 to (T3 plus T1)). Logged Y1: 218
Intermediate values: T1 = 0.6598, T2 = 0.5917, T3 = 0.6313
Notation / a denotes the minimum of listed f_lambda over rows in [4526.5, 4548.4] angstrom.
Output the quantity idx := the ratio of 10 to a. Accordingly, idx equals 20.4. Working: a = 0.4911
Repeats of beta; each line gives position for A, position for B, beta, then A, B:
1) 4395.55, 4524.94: 1.9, 0.4332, 0.6606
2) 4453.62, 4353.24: 2.9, 0.5695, 0.4942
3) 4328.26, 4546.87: 2.7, 0.5551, 0.6007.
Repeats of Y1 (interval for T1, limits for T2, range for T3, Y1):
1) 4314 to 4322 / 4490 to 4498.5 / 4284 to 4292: 172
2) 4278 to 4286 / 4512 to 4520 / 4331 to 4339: 153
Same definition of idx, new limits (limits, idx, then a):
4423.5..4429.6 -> 19.5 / 0.5141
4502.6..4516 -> 25.2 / 0.3968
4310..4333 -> 28.7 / 0.3483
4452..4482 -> 23.6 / 0.4245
